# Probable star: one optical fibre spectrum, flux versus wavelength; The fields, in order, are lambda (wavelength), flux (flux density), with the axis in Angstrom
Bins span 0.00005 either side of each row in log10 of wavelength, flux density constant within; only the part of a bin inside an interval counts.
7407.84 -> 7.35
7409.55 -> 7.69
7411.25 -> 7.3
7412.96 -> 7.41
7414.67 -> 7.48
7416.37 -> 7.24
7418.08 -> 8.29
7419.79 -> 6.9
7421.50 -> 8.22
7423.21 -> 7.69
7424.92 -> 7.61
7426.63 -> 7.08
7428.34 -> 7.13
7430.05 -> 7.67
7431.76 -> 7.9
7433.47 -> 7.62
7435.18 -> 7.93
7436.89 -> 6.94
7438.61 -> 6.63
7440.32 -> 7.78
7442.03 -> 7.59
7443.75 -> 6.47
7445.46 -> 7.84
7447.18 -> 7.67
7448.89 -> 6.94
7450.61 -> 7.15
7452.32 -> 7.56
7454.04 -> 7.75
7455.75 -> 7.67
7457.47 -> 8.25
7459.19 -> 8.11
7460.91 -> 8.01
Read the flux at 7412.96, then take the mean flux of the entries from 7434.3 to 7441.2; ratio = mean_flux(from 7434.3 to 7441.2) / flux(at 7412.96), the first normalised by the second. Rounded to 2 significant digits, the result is 0.99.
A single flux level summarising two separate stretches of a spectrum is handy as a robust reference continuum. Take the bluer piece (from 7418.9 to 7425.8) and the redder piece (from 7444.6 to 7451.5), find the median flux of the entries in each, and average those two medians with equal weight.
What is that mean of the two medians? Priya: 7.53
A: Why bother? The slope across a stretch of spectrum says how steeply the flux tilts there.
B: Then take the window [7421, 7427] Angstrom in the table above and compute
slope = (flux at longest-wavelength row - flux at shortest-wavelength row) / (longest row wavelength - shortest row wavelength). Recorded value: -0.22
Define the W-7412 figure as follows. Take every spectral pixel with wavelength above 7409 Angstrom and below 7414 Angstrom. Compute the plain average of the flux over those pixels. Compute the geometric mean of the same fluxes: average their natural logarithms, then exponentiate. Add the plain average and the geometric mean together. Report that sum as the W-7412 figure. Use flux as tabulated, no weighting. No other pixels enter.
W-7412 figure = 14.9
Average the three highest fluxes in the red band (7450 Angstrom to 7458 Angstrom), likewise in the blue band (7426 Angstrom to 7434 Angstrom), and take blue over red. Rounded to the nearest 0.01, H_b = 0.98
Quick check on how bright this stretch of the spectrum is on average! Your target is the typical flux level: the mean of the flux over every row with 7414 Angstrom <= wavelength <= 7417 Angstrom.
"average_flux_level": 7.4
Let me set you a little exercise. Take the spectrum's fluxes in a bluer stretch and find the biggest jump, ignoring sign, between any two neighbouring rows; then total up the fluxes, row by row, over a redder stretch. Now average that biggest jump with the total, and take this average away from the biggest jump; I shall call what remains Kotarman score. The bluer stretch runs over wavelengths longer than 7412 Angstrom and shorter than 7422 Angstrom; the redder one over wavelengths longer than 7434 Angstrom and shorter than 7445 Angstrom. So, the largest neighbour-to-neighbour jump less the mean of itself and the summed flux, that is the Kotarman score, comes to -21.0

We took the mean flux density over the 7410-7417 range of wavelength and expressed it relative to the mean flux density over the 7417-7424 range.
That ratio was 0.95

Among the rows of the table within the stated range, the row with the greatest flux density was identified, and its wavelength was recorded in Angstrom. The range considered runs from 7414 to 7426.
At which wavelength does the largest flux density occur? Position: 7418.08 Angstrom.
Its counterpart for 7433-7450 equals 7435.18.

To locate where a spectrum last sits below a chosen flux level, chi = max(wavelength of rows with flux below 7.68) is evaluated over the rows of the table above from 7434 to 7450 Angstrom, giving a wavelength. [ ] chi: 7448.89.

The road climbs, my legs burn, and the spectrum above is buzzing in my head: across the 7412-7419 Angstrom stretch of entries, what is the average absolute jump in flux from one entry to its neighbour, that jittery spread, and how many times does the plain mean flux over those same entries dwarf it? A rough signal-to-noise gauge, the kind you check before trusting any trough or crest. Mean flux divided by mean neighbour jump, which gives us 17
